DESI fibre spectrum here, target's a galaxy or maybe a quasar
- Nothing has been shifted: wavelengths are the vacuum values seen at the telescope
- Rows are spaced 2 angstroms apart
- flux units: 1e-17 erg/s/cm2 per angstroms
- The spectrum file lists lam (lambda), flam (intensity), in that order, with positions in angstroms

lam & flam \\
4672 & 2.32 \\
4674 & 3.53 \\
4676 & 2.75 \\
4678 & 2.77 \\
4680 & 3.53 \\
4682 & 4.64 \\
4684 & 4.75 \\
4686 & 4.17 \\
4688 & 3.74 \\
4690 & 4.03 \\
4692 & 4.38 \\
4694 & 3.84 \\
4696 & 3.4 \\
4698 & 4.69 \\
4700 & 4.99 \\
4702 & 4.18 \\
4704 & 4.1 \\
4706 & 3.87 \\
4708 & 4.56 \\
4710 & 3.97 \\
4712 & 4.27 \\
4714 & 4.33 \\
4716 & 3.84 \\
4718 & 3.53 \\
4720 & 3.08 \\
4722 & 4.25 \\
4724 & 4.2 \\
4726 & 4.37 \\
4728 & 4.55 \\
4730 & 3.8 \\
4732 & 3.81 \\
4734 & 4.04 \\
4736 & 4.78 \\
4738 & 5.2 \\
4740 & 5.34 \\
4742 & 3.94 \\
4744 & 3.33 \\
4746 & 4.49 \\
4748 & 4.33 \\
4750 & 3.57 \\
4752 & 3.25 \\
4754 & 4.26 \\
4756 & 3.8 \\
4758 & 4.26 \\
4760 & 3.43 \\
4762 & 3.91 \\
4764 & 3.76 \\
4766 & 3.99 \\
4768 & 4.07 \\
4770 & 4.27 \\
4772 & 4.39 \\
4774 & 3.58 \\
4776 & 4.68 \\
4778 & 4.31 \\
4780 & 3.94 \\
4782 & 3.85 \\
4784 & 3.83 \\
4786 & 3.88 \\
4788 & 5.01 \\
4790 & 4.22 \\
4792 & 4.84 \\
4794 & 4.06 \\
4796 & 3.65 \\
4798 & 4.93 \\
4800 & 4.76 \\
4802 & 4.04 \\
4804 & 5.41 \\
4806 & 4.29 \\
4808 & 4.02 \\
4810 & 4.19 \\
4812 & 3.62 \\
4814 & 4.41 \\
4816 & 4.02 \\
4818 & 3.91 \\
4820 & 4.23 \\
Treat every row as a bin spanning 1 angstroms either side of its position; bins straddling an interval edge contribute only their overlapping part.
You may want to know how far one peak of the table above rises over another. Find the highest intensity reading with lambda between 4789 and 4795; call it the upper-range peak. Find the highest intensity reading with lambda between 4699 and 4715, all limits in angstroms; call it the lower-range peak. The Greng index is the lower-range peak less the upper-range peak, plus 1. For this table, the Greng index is 1.15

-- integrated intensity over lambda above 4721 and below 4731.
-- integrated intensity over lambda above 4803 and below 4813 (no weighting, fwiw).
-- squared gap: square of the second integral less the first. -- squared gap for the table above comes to 1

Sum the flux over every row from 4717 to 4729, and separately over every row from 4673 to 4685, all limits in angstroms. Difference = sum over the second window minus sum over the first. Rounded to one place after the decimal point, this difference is -2.0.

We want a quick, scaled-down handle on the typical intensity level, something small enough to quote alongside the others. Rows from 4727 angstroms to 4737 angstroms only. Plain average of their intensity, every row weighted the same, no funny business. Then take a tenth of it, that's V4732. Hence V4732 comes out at 0.420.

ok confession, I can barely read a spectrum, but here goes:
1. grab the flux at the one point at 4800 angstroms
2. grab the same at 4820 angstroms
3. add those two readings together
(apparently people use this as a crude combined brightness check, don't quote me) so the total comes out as 8.99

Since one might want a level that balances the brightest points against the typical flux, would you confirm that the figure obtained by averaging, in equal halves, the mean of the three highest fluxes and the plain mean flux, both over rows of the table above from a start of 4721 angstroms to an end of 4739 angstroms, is 4.6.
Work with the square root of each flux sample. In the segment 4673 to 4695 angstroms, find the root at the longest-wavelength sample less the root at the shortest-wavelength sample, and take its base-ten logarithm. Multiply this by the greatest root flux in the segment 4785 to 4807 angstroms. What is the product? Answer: -2.5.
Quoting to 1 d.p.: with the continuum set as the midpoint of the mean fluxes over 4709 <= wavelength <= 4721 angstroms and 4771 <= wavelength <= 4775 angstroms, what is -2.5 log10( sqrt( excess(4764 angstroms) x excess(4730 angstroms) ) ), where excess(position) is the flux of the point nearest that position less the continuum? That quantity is 2.2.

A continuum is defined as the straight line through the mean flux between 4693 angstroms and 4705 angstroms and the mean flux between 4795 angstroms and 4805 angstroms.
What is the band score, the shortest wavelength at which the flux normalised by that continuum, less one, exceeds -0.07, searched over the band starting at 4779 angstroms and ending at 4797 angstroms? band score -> 4788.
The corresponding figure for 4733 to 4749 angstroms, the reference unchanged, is 4734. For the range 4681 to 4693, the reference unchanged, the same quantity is 4682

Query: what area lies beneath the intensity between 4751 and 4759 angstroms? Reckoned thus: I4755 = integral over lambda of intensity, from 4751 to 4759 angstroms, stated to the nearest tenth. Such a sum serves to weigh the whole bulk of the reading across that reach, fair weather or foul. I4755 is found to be 31.1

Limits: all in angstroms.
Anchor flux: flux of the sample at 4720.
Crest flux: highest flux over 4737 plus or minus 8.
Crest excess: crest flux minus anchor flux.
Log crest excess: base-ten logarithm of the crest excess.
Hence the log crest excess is 0.35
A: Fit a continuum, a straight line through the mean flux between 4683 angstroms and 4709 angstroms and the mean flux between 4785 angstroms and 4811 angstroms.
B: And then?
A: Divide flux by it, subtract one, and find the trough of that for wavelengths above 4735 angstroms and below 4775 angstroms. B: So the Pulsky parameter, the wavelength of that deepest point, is 4752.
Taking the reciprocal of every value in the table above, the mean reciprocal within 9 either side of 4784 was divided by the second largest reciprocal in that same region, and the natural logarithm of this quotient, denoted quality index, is -0.10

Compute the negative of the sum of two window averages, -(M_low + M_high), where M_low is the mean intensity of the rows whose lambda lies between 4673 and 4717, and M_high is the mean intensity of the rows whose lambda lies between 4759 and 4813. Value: -8.20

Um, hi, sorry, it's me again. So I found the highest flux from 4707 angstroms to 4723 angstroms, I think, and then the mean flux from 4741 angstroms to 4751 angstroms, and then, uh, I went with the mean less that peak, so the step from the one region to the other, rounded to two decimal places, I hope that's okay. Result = -0.63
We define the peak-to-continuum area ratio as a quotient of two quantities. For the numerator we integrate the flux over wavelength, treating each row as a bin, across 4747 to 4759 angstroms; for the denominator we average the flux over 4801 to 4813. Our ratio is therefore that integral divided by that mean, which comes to 11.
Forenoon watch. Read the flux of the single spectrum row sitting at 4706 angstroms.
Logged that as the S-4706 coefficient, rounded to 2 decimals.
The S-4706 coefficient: 3.87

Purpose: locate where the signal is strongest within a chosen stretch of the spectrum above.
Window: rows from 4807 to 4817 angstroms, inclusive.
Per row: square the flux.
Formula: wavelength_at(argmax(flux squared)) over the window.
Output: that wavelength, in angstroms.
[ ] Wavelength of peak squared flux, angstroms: 4814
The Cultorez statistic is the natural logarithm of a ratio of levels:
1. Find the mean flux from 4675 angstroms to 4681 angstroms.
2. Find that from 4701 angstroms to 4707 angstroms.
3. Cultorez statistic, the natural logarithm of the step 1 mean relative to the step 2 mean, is -0.29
